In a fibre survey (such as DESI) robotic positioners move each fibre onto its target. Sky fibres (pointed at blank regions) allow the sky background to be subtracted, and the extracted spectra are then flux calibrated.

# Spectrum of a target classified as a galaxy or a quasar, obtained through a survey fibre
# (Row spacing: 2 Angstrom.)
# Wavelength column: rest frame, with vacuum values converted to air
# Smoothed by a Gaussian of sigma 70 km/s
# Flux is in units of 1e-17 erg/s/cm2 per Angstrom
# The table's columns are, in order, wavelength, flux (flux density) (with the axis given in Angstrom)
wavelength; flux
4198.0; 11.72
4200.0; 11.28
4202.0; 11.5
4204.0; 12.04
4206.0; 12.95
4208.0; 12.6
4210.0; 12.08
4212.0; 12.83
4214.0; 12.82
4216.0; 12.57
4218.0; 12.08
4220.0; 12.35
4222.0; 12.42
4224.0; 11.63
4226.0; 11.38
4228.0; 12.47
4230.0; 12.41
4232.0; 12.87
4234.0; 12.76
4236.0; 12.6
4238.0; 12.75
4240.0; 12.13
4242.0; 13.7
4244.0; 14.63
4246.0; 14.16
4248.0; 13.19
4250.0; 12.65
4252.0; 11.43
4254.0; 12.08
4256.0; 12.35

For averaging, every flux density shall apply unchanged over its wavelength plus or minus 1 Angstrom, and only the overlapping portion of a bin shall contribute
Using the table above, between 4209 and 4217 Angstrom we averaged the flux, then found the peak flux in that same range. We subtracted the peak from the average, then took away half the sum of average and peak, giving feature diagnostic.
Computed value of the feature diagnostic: -13.0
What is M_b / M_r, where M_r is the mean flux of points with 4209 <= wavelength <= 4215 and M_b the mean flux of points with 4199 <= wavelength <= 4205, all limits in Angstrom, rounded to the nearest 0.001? 0.923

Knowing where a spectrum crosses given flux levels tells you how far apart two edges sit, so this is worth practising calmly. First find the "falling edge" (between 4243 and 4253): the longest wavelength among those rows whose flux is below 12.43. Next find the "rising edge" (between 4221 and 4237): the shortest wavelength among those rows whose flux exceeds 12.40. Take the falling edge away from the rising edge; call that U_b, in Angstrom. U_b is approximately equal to -30 Angstrom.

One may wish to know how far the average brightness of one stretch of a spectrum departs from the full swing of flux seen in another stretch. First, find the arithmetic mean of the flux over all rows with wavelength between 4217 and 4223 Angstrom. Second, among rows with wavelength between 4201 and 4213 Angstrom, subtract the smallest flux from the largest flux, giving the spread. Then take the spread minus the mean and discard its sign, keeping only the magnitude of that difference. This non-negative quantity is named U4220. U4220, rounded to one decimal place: 10.8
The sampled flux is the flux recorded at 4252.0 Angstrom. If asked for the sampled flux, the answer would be 11.43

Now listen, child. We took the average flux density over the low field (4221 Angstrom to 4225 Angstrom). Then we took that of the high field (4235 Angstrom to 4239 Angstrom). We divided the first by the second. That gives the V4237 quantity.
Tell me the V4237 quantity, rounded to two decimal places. 0.95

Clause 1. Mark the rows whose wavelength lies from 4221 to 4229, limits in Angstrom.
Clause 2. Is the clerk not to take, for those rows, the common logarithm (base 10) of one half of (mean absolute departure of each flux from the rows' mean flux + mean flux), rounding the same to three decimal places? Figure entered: 0.794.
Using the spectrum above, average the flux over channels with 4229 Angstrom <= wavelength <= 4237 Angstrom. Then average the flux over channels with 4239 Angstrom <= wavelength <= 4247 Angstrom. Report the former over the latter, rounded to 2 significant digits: 0.93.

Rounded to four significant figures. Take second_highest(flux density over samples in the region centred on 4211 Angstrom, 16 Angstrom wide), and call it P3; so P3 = 12.83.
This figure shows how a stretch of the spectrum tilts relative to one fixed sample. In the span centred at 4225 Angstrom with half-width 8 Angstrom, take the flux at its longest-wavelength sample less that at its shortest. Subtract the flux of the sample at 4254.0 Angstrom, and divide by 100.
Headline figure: -0.113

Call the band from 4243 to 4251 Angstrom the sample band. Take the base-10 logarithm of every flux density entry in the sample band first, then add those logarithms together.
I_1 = 4.54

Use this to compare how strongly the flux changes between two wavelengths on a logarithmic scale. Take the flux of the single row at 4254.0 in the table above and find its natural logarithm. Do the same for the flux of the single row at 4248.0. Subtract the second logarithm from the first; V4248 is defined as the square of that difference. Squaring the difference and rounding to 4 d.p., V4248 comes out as 0.0077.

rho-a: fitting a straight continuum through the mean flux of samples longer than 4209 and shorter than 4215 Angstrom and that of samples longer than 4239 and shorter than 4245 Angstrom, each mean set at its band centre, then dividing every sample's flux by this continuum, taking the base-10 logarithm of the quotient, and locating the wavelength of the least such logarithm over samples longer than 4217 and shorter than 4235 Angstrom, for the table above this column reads 4226.0 Angstrom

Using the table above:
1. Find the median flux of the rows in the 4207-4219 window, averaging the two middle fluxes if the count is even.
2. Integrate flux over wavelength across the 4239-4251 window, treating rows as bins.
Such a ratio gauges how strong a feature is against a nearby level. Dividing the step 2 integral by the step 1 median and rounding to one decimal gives 12.8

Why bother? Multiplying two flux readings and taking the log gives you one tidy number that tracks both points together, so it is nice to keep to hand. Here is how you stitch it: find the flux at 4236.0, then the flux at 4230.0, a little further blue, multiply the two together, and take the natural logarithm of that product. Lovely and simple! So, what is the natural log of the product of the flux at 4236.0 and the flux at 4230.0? 5.05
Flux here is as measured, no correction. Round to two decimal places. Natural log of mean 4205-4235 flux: 2.52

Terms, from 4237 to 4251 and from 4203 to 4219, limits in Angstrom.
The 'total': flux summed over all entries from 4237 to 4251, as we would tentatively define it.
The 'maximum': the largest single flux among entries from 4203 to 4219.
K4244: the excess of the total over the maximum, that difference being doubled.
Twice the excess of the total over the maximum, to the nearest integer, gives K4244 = 161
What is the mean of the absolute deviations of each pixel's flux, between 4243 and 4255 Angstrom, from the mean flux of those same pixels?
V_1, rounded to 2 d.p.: 0.97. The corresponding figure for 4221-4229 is 0.47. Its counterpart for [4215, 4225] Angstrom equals 0.28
